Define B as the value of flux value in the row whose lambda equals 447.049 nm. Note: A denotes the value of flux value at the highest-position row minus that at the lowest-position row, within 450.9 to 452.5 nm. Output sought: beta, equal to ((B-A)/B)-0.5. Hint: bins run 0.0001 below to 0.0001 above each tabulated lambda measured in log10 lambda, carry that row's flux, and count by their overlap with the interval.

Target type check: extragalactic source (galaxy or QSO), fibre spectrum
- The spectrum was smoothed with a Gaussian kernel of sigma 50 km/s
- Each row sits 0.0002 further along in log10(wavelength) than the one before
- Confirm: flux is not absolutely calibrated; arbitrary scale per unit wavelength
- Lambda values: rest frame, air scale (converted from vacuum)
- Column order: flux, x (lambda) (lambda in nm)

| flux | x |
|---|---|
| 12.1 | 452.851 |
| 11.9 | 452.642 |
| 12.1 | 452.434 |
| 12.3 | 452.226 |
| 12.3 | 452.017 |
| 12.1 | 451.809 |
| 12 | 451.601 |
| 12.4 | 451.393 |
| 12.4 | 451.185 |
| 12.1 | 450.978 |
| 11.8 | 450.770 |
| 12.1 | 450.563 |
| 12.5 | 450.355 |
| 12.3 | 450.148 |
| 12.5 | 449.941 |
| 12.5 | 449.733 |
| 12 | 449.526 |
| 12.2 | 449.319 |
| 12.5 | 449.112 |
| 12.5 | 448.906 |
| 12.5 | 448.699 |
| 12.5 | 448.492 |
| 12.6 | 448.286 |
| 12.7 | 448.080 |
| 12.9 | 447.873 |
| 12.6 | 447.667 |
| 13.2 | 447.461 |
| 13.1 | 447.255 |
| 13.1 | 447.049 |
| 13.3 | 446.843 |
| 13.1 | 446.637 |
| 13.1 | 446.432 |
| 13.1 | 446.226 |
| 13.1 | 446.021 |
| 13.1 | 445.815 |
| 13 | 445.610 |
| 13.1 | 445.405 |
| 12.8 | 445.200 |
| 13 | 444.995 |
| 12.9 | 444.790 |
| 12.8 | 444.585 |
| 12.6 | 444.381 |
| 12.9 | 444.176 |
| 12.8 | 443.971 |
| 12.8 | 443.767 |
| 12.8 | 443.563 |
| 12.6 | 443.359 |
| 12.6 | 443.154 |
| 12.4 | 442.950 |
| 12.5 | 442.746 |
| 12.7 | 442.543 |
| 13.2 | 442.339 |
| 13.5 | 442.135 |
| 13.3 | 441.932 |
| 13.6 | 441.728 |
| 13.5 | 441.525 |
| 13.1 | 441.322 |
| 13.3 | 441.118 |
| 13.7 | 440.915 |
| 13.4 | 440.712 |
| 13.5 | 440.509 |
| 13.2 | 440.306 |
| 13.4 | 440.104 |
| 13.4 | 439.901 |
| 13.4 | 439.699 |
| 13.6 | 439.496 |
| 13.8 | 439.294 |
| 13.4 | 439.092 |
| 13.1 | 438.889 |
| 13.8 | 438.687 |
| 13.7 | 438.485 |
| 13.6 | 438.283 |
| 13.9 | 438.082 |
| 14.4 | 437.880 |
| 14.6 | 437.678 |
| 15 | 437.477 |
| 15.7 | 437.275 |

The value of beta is 0.500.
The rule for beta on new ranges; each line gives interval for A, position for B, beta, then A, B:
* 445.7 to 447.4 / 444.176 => 0.500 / 0.0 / 12.9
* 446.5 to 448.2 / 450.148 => 0.533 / -0.4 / 12.3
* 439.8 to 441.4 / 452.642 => 0.525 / -0.3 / 11.9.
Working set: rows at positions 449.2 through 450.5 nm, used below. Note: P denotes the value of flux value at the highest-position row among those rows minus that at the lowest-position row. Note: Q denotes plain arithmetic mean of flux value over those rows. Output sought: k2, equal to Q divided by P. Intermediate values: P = 0.3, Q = 12.3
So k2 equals 41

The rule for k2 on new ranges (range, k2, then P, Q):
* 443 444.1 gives 64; 0.2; 12.7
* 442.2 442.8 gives -18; -0.7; 12.8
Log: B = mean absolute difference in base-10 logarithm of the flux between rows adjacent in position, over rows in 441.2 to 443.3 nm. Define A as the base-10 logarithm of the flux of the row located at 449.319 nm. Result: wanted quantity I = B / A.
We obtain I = 0.0078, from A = 1.09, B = 0.0085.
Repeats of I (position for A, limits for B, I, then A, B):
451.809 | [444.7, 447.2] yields 0.0034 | 1.08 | 0.0036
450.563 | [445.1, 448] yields 0.0045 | 1.08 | 0.0049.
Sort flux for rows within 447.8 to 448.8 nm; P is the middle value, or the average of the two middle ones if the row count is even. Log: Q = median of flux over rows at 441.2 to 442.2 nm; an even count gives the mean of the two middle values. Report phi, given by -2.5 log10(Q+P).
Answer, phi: -3.54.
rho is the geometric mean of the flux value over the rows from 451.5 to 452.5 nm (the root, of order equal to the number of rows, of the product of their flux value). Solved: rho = 12.2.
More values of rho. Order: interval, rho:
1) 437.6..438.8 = 14.0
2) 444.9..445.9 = 13.0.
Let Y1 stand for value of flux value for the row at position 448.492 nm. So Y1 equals 12.5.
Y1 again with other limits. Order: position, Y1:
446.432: 13.1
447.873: 12.9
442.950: 12.4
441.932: 13.3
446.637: 13.1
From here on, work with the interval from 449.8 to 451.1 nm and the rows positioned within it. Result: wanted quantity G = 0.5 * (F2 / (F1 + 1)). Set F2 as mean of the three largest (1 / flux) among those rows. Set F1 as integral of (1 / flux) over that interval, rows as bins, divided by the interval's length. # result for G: 0.0385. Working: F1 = 0.0818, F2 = 0.083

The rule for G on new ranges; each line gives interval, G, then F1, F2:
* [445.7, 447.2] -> 0.0355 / 0.0762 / 0.076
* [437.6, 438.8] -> 0.0341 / 0.0716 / 0.073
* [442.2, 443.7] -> 0.0371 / 0.0787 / 0.080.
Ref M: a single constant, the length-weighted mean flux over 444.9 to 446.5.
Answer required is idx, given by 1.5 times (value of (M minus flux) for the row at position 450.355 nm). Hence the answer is 0.8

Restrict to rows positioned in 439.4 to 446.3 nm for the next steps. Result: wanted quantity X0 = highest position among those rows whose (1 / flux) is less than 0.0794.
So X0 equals 446.226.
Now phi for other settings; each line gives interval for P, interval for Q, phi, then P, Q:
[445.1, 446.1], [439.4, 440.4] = -3.56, 13.1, 13.4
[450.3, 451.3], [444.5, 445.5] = -3.49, 12.1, 12.9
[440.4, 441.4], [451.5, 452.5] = -3.52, 13.4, 12.1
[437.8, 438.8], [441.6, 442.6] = -3.58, 13.8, 13.3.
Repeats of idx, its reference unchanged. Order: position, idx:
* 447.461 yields -0.2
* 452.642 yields 1.7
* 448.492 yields 0.8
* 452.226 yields 1.1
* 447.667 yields 0.7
